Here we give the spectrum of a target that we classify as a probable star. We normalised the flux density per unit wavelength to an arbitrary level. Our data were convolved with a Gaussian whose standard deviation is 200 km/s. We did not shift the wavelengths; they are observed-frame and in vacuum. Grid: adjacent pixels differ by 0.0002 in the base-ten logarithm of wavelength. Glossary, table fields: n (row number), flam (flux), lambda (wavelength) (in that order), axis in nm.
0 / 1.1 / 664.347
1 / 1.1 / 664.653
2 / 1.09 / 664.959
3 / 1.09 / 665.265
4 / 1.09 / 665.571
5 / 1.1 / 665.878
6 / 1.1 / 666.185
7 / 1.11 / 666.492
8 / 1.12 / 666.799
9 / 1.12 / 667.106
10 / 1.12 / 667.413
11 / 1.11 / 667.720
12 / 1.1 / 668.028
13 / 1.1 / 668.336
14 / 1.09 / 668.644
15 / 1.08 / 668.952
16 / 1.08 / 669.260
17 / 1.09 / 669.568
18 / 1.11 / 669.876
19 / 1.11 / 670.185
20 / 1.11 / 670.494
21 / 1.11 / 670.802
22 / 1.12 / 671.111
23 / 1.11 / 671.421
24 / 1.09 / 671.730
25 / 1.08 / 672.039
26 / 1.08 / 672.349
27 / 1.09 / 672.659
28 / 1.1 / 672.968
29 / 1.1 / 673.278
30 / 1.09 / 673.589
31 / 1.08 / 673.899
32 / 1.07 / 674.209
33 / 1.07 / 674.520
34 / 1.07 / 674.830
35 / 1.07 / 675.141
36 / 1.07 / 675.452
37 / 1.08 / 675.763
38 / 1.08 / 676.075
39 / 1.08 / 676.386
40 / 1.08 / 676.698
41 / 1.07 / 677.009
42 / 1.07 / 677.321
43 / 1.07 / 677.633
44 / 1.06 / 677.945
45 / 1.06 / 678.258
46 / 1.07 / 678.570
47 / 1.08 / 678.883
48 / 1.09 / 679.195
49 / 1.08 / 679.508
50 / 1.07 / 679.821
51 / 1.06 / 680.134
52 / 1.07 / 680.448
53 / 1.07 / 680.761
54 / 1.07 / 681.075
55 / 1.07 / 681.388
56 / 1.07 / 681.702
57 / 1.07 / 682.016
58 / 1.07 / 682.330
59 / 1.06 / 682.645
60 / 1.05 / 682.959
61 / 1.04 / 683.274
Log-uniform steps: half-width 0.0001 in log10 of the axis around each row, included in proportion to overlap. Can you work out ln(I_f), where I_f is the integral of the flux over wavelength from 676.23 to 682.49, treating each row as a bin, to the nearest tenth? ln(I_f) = 1.9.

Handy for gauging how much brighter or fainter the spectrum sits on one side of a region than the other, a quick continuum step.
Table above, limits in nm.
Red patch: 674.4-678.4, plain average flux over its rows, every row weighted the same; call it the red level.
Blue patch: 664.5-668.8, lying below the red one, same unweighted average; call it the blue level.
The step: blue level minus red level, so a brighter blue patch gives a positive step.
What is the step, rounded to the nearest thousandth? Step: 0.031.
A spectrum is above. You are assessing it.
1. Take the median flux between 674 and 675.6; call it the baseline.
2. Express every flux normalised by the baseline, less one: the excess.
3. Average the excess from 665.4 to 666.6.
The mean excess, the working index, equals 0.028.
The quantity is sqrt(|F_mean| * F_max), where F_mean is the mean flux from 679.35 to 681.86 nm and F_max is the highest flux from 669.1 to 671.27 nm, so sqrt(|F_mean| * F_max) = 1.09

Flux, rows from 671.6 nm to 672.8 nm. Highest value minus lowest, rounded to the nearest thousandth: 0.010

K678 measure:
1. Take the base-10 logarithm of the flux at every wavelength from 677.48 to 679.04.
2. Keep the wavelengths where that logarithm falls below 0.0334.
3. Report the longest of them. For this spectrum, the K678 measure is 678.570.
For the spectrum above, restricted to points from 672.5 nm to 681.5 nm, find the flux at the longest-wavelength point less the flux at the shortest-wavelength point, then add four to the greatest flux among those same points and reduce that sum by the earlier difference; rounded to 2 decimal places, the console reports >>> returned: 5.12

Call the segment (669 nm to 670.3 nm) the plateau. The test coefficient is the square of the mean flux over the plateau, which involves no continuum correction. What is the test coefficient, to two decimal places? 1.20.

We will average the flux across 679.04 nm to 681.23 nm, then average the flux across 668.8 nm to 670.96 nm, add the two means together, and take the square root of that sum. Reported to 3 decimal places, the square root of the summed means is 1.474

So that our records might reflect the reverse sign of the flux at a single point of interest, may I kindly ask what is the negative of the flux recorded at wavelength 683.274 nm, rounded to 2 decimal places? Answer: -1.04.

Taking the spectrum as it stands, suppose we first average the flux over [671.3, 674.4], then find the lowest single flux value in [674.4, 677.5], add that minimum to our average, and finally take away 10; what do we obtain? -7.84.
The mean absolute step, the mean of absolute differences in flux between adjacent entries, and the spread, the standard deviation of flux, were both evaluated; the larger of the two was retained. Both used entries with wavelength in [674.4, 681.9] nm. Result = 0.007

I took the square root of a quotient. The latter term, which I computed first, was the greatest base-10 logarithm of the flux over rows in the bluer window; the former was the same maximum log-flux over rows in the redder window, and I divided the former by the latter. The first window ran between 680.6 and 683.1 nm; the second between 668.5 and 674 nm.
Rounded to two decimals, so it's 0.77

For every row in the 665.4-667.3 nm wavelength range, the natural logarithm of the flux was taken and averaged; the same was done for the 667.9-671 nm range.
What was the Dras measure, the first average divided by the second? 1.08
